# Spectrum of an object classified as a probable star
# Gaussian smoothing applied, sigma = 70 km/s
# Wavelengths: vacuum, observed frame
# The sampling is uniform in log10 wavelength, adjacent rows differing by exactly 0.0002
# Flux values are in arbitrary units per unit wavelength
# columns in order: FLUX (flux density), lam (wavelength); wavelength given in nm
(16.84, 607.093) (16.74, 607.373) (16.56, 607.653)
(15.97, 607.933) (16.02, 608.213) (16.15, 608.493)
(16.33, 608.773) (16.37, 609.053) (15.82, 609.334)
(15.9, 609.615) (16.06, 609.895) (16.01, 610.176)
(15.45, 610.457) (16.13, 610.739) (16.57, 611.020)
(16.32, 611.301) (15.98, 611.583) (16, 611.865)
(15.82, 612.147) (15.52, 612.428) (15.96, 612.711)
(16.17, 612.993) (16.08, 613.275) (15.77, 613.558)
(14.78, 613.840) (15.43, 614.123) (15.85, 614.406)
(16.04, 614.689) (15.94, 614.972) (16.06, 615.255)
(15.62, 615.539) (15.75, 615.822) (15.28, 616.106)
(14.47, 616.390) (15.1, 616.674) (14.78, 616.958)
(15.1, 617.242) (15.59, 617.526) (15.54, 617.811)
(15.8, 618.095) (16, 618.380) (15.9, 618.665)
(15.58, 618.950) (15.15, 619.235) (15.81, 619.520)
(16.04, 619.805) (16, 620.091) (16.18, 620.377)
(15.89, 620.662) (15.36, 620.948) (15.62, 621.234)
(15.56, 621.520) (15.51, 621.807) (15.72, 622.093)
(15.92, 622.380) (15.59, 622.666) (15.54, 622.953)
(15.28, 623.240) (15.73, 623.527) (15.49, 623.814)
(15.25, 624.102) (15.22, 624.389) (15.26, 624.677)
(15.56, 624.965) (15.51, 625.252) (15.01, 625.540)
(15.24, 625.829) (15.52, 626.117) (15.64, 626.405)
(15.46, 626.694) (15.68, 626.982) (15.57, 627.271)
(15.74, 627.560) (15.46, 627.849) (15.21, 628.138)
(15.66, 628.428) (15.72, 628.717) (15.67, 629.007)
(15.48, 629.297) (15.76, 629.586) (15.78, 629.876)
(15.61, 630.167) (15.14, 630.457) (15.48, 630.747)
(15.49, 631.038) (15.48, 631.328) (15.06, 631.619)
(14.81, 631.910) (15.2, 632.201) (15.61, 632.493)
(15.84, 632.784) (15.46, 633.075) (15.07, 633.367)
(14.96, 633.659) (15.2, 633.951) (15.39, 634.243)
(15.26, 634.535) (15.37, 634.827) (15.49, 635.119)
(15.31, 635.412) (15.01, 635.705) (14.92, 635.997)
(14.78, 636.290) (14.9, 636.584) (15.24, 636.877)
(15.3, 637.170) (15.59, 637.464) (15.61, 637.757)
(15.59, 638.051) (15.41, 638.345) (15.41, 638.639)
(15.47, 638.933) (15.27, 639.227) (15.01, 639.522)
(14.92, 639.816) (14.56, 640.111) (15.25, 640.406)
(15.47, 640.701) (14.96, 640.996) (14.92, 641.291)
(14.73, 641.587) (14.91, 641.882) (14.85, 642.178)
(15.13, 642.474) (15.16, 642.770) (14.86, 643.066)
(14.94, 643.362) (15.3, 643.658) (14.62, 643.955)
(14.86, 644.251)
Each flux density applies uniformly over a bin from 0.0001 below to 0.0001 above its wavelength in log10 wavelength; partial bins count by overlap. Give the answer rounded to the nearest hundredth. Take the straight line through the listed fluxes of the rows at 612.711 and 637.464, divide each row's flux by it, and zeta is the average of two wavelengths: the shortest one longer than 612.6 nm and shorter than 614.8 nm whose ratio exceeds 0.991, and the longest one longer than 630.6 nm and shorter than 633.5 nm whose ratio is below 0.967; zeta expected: 623.04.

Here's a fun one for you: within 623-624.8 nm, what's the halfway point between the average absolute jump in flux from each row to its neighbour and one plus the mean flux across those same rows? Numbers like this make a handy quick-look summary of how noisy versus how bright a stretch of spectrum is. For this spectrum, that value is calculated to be 8.29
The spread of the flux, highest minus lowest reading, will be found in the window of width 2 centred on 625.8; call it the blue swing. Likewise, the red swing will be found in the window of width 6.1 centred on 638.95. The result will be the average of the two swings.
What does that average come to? 0.84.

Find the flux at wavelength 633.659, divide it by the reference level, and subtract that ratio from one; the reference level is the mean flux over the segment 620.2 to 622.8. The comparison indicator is 0.05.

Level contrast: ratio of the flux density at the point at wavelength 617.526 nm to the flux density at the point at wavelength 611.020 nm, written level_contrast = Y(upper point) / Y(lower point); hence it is 0.94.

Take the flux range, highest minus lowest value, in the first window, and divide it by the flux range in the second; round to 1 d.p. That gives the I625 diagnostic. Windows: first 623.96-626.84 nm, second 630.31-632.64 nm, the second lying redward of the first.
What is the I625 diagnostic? 0.8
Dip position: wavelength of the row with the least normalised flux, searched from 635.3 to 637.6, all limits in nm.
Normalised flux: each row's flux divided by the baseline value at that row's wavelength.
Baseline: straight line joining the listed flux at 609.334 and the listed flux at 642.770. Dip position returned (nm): 636.290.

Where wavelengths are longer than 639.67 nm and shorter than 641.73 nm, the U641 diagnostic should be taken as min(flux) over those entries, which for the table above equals 14.56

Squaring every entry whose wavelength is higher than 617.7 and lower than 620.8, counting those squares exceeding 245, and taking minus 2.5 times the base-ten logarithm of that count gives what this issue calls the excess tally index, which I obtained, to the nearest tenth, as -2.3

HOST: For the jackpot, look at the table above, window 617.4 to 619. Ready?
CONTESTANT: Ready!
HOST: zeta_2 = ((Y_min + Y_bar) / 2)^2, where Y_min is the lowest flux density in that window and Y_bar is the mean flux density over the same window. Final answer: 245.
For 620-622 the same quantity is 242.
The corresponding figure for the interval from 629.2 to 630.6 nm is 236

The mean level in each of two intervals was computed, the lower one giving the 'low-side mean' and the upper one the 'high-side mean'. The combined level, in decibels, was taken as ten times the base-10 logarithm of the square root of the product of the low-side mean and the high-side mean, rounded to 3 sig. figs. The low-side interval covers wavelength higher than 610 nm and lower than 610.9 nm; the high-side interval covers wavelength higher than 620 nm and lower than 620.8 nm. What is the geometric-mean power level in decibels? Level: 12.0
